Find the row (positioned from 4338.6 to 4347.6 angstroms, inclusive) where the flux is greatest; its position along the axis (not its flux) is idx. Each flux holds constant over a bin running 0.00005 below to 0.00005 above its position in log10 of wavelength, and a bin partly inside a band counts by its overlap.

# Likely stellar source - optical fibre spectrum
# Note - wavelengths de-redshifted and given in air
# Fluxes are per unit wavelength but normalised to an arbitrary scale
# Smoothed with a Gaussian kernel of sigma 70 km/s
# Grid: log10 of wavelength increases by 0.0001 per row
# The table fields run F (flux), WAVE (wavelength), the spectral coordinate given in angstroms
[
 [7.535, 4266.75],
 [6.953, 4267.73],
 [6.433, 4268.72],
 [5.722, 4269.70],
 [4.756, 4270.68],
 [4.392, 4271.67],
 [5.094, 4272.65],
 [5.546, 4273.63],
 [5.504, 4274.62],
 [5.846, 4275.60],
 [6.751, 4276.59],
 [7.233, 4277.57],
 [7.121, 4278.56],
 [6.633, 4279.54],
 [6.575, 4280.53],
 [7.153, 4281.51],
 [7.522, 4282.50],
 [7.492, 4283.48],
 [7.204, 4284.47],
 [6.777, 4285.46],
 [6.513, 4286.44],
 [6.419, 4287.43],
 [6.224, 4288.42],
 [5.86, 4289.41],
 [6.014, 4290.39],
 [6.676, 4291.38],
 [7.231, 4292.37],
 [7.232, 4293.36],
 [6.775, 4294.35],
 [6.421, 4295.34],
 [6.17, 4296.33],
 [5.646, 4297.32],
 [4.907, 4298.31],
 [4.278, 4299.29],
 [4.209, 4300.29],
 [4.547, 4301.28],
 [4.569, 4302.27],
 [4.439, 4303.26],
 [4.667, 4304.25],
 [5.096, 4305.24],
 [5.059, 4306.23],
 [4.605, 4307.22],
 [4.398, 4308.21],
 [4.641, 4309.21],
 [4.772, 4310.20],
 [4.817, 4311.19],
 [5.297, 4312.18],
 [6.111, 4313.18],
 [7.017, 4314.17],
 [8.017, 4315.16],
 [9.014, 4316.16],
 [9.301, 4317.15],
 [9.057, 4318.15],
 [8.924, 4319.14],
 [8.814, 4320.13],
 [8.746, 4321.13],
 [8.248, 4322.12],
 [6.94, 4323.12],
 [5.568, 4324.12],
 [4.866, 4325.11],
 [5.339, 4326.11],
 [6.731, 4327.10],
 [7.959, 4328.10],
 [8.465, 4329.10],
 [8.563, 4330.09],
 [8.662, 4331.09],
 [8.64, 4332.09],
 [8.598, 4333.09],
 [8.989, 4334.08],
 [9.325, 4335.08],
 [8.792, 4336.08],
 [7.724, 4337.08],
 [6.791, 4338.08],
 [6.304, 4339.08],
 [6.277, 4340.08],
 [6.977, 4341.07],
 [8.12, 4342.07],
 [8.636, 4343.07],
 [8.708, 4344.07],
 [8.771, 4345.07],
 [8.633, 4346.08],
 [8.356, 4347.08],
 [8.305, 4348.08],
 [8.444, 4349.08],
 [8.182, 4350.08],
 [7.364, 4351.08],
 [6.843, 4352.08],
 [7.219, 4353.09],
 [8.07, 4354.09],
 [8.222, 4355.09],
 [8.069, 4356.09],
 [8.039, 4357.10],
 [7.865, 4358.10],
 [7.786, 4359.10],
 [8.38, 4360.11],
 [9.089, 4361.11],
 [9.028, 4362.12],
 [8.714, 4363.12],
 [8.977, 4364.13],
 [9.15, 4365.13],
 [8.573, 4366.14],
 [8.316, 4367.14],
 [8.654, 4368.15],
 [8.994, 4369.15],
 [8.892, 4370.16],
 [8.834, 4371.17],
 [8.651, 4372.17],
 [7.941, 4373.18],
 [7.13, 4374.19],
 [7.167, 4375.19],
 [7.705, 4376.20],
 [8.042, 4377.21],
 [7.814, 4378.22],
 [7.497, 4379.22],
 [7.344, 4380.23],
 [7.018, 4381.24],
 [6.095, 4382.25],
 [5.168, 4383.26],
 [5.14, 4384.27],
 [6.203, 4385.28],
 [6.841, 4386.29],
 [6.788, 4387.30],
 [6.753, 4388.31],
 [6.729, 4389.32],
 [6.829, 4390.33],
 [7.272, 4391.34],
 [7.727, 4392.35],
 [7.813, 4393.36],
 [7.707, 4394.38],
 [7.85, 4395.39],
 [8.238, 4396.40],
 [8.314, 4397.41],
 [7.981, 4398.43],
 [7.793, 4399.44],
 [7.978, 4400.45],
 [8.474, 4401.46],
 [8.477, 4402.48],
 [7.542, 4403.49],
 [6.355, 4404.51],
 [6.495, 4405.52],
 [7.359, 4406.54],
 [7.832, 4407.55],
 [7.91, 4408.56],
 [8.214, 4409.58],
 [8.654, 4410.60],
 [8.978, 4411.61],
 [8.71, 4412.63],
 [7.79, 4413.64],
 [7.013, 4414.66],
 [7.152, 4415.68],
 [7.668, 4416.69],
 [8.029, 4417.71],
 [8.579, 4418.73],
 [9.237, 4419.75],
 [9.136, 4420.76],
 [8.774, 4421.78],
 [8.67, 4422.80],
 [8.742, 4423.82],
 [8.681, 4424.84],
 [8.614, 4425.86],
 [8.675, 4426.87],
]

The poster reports 4345.07 angstroms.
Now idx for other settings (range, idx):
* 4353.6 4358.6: 4355.09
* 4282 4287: 4282.50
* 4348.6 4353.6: 4349.08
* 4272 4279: 4277.57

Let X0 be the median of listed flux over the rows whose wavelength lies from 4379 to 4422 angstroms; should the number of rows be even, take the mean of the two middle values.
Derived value 7.7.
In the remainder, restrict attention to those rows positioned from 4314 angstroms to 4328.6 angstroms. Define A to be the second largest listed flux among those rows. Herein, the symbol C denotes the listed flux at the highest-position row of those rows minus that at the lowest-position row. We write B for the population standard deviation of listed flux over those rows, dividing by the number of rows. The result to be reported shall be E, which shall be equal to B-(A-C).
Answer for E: -6.7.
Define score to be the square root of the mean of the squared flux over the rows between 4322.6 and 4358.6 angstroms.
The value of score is 7.8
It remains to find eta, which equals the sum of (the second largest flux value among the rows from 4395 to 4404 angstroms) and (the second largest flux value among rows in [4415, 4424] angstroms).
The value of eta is 17.6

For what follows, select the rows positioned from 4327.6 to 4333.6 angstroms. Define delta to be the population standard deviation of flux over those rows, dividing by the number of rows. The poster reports 0.2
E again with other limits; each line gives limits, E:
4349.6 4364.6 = -7.6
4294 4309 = -8.0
